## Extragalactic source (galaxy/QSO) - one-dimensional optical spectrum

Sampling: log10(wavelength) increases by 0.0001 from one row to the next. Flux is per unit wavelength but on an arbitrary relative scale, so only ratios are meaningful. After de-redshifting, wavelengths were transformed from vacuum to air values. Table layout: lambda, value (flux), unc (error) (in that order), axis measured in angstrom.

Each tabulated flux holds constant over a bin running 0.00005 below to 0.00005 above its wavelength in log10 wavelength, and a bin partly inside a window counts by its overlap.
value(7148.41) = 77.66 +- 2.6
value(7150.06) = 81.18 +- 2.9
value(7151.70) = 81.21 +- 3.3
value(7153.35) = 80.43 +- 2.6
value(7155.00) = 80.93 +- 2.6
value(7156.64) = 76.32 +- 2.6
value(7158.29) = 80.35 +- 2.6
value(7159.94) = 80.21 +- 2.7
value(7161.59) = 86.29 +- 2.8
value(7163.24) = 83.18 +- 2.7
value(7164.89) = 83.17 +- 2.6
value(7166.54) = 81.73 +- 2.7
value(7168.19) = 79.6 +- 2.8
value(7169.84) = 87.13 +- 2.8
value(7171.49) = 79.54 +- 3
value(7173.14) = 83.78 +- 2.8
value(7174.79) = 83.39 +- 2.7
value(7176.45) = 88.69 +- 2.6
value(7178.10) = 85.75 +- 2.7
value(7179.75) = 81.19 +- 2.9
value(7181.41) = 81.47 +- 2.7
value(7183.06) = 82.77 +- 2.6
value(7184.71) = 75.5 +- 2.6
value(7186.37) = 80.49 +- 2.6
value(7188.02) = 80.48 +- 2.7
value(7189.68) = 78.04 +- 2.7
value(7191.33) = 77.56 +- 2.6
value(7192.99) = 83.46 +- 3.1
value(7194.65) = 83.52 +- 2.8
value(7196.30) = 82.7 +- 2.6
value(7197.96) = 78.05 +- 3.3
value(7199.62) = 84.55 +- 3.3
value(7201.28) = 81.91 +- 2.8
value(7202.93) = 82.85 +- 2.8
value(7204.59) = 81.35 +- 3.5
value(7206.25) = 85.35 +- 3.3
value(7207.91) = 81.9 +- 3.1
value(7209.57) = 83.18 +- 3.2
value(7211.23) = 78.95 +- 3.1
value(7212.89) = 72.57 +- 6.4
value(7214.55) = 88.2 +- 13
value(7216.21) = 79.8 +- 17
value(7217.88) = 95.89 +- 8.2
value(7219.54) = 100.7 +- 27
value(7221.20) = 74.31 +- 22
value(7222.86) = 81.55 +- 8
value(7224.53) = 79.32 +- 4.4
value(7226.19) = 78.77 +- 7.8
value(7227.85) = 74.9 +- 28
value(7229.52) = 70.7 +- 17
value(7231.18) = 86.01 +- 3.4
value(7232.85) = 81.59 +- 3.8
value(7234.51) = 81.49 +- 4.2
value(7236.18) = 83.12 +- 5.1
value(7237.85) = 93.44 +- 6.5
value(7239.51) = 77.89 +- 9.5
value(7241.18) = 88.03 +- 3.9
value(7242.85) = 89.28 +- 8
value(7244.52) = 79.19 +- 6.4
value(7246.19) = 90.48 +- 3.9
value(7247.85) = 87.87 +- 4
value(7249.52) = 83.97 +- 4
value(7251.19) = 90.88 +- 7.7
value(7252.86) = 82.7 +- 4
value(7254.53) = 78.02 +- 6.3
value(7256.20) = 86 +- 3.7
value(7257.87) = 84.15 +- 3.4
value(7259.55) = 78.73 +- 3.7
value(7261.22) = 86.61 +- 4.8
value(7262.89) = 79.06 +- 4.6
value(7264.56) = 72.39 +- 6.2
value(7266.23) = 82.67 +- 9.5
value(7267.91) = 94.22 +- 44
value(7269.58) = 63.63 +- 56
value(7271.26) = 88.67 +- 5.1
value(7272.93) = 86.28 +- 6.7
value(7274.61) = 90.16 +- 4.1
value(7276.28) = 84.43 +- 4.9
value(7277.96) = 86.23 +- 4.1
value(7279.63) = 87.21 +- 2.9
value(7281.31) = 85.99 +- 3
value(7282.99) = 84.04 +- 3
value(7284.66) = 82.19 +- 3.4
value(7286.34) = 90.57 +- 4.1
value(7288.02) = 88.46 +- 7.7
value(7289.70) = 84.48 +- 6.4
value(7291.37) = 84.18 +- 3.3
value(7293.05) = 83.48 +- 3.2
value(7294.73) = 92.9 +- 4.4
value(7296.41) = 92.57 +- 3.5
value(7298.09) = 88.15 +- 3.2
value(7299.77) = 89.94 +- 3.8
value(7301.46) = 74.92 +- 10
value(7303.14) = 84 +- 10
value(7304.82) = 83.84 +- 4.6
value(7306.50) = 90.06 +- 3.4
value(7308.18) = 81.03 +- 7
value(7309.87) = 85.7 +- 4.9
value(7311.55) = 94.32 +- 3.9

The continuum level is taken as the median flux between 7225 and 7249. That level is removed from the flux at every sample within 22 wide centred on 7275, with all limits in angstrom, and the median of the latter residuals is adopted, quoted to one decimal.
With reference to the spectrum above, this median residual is 3.6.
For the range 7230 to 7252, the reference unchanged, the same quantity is 3.7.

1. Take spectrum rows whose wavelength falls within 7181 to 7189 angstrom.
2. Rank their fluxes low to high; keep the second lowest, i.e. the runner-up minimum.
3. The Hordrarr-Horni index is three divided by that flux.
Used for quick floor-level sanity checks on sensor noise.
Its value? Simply 0.0373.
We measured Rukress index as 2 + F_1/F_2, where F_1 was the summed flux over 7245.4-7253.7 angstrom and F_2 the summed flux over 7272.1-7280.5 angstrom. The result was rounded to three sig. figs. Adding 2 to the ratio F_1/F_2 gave 3.00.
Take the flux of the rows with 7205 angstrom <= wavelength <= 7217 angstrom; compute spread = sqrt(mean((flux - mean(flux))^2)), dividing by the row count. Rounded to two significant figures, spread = 4.7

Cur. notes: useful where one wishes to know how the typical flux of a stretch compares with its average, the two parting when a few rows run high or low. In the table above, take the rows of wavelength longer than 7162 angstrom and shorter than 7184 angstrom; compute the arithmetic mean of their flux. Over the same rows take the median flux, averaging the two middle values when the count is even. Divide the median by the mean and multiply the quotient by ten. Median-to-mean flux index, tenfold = 10.0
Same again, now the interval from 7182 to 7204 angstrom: 10.1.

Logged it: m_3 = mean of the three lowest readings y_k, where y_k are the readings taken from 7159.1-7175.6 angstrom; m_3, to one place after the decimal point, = 79.8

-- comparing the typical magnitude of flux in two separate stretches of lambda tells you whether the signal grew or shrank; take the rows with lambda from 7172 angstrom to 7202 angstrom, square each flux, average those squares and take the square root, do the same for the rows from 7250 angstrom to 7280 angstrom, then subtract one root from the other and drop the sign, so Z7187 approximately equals 1.8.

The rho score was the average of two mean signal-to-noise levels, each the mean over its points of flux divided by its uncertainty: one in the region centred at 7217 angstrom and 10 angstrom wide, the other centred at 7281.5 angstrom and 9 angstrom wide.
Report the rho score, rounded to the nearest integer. 17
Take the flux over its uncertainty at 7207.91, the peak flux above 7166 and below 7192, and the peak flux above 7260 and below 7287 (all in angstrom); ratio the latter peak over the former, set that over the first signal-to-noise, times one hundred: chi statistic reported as 4.0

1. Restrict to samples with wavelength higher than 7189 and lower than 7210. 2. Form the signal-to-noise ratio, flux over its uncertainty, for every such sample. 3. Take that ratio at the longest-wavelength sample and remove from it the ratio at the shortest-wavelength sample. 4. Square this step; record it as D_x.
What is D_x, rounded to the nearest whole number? 8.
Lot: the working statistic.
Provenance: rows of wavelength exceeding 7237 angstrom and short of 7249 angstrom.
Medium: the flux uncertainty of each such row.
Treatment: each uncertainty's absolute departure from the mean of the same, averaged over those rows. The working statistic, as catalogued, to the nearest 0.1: 1.8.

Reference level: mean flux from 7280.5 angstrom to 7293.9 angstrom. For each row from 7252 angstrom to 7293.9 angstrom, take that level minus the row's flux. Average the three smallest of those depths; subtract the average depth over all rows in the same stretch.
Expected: -7.9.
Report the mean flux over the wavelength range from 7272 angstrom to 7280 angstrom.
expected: 86.9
